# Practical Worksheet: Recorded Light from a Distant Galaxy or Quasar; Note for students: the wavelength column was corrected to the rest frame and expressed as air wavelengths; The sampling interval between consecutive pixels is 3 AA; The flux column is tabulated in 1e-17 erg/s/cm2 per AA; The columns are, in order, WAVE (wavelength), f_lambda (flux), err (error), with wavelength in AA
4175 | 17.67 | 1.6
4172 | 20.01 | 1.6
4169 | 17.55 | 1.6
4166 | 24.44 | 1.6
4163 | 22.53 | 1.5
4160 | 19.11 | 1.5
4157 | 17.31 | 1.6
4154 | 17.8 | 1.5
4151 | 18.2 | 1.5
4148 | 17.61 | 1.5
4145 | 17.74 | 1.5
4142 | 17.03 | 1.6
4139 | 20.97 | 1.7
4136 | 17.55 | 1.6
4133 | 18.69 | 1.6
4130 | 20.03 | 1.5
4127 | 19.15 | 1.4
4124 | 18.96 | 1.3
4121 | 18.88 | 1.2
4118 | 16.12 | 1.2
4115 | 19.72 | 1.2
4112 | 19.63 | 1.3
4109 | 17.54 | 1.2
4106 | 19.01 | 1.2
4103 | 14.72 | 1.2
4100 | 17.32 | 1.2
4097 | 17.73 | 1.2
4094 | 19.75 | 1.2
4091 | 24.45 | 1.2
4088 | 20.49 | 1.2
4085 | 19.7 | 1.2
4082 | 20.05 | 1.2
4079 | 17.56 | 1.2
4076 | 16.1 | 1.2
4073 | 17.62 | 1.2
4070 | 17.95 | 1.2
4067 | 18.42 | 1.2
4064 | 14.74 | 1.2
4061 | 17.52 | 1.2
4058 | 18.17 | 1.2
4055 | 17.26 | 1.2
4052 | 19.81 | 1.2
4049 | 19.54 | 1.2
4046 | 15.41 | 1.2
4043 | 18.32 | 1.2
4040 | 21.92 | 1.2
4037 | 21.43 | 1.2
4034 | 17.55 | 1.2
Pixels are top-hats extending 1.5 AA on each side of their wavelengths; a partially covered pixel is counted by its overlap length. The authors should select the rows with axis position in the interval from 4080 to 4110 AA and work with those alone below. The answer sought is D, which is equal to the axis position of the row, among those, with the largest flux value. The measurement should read 4091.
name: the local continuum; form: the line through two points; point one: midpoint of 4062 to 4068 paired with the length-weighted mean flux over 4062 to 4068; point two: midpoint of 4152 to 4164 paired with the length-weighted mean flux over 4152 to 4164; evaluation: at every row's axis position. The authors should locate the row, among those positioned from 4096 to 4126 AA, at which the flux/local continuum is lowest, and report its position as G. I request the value 4103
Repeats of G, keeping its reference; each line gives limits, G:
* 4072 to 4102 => 4076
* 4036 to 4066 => 4064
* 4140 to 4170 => 4169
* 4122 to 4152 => 4142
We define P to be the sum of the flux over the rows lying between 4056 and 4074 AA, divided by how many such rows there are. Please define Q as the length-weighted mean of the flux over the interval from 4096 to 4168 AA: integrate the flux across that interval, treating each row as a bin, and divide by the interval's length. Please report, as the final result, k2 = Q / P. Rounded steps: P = 17.4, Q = 18.7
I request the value 1.07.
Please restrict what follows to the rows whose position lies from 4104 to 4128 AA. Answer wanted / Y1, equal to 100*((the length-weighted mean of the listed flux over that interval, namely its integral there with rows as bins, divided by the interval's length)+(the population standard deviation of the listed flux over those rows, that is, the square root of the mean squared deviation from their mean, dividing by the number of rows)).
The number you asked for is 1967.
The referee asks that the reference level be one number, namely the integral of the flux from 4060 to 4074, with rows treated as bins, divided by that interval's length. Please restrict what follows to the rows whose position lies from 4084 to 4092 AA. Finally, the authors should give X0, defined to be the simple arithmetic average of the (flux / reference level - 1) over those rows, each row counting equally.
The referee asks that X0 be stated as 0.25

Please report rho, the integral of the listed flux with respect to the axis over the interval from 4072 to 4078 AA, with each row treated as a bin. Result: 101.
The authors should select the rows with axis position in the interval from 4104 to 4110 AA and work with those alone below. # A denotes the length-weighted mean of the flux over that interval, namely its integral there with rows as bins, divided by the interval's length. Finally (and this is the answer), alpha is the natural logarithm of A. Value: 2.89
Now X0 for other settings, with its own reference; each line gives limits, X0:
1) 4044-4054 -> 0.06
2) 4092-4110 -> 0.03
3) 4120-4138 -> 0.10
